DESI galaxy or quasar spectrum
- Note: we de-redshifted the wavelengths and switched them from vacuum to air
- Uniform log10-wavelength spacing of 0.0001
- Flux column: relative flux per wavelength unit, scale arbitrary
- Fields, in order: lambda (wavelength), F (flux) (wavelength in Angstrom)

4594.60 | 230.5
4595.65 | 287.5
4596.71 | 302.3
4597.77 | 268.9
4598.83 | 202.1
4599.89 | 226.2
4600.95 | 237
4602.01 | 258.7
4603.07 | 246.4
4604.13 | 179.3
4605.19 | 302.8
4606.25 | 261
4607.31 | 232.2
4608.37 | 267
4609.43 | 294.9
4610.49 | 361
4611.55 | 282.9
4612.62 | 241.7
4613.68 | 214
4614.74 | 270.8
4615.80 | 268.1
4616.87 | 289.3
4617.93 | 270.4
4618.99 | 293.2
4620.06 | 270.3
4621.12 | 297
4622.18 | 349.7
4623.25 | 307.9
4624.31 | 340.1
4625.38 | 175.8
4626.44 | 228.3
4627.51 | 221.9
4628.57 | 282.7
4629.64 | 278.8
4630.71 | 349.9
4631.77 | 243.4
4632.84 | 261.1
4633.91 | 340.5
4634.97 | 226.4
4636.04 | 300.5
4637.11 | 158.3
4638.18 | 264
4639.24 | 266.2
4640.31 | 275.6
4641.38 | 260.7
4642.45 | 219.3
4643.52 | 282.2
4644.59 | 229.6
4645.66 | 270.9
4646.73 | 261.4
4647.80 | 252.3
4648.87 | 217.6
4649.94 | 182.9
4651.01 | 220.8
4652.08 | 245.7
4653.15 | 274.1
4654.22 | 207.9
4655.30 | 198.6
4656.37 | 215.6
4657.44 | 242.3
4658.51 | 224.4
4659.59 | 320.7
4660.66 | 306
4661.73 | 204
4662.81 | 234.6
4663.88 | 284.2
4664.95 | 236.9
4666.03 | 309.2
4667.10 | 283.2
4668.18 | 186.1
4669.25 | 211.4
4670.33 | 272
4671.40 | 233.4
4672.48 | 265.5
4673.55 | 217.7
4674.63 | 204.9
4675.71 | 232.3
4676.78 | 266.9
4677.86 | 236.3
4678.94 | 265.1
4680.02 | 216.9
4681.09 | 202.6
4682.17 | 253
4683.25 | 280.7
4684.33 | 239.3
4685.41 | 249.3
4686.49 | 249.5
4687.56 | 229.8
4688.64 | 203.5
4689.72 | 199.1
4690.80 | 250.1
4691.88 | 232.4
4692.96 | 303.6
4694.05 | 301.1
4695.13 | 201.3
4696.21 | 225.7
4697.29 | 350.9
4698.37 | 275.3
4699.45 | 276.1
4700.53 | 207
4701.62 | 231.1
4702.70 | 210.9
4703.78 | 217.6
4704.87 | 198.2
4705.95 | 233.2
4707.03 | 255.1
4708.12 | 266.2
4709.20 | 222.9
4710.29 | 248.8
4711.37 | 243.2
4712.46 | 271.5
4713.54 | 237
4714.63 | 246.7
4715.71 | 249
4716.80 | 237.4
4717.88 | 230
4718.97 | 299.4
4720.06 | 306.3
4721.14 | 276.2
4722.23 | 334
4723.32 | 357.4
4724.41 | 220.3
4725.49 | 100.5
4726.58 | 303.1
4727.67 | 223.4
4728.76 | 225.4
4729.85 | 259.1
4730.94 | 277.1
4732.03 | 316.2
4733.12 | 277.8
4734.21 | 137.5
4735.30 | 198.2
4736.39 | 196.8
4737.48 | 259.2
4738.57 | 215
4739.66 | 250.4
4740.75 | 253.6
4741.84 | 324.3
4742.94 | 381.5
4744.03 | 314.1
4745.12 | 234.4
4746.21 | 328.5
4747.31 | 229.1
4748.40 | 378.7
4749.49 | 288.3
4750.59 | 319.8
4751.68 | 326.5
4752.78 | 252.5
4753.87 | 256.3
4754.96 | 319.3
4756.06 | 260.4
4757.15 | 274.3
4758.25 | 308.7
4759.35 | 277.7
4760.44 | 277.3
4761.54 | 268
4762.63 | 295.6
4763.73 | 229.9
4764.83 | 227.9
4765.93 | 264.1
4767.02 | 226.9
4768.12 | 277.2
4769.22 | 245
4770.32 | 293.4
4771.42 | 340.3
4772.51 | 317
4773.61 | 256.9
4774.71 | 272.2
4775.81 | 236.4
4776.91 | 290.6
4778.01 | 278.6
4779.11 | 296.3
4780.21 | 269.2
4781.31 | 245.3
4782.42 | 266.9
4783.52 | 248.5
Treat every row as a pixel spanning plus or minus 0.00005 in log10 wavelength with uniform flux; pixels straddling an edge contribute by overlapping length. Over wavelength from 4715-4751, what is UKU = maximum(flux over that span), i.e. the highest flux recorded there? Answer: 381.5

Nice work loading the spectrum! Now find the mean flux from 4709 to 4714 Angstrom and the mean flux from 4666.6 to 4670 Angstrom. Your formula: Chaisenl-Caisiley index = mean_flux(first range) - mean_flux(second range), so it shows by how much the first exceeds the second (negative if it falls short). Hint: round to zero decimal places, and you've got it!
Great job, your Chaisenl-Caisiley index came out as 18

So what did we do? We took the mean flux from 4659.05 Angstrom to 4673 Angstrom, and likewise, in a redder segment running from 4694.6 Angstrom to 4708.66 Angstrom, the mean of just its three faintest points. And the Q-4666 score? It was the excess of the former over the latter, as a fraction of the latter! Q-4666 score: 0.27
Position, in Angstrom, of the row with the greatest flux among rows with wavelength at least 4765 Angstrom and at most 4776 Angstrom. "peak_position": 4771.42 Angstrom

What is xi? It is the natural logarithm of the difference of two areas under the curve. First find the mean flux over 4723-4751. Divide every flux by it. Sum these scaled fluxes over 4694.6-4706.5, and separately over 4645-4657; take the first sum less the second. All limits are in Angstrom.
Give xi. -1.2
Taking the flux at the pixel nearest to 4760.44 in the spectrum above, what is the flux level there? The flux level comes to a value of 277.3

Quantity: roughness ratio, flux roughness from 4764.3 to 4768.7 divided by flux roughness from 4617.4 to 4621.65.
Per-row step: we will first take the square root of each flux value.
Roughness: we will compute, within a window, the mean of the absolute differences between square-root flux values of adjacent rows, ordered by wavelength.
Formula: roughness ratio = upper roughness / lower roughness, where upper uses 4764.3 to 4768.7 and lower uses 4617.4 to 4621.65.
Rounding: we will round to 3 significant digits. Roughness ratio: 1.82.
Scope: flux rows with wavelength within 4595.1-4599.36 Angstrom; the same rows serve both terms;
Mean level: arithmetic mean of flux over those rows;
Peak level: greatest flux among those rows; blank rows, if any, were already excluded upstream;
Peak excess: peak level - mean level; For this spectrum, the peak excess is 37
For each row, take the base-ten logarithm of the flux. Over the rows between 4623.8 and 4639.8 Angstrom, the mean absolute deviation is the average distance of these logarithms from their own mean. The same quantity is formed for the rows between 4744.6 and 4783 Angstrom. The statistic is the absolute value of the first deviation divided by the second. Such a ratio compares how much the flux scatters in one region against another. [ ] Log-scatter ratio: 1.7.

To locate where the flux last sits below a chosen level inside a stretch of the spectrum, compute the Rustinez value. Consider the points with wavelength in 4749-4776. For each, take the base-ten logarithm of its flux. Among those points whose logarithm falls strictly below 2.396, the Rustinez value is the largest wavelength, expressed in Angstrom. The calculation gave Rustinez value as 4775.81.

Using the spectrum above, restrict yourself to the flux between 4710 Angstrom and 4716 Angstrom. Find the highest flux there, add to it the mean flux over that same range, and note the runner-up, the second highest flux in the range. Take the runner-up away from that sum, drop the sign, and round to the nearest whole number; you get 272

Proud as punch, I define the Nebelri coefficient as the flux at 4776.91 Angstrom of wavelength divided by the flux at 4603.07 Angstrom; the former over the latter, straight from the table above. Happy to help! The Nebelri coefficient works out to 1.18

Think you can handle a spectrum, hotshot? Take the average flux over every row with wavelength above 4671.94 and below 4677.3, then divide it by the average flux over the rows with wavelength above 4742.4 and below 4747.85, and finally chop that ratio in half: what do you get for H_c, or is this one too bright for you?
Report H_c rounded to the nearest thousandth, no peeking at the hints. 0.399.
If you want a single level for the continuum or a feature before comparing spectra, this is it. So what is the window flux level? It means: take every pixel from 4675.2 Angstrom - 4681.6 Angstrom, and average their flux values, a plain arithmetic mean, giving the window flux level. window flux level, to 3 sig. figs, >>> 237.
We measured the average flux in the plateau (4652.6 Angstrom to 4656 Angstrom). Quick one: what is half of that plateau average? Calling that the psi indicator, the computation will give 113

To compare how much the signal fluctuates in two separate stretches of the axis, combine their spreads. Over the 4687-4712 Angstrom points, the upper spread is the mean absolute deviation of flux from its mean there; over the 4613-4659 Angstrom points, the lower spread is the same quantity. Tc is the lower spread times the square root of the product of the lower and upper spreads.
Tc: 1142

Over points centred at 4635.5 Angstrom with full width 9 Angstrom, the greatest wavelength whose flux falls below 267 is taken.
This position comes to 4639.24 Angstrom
